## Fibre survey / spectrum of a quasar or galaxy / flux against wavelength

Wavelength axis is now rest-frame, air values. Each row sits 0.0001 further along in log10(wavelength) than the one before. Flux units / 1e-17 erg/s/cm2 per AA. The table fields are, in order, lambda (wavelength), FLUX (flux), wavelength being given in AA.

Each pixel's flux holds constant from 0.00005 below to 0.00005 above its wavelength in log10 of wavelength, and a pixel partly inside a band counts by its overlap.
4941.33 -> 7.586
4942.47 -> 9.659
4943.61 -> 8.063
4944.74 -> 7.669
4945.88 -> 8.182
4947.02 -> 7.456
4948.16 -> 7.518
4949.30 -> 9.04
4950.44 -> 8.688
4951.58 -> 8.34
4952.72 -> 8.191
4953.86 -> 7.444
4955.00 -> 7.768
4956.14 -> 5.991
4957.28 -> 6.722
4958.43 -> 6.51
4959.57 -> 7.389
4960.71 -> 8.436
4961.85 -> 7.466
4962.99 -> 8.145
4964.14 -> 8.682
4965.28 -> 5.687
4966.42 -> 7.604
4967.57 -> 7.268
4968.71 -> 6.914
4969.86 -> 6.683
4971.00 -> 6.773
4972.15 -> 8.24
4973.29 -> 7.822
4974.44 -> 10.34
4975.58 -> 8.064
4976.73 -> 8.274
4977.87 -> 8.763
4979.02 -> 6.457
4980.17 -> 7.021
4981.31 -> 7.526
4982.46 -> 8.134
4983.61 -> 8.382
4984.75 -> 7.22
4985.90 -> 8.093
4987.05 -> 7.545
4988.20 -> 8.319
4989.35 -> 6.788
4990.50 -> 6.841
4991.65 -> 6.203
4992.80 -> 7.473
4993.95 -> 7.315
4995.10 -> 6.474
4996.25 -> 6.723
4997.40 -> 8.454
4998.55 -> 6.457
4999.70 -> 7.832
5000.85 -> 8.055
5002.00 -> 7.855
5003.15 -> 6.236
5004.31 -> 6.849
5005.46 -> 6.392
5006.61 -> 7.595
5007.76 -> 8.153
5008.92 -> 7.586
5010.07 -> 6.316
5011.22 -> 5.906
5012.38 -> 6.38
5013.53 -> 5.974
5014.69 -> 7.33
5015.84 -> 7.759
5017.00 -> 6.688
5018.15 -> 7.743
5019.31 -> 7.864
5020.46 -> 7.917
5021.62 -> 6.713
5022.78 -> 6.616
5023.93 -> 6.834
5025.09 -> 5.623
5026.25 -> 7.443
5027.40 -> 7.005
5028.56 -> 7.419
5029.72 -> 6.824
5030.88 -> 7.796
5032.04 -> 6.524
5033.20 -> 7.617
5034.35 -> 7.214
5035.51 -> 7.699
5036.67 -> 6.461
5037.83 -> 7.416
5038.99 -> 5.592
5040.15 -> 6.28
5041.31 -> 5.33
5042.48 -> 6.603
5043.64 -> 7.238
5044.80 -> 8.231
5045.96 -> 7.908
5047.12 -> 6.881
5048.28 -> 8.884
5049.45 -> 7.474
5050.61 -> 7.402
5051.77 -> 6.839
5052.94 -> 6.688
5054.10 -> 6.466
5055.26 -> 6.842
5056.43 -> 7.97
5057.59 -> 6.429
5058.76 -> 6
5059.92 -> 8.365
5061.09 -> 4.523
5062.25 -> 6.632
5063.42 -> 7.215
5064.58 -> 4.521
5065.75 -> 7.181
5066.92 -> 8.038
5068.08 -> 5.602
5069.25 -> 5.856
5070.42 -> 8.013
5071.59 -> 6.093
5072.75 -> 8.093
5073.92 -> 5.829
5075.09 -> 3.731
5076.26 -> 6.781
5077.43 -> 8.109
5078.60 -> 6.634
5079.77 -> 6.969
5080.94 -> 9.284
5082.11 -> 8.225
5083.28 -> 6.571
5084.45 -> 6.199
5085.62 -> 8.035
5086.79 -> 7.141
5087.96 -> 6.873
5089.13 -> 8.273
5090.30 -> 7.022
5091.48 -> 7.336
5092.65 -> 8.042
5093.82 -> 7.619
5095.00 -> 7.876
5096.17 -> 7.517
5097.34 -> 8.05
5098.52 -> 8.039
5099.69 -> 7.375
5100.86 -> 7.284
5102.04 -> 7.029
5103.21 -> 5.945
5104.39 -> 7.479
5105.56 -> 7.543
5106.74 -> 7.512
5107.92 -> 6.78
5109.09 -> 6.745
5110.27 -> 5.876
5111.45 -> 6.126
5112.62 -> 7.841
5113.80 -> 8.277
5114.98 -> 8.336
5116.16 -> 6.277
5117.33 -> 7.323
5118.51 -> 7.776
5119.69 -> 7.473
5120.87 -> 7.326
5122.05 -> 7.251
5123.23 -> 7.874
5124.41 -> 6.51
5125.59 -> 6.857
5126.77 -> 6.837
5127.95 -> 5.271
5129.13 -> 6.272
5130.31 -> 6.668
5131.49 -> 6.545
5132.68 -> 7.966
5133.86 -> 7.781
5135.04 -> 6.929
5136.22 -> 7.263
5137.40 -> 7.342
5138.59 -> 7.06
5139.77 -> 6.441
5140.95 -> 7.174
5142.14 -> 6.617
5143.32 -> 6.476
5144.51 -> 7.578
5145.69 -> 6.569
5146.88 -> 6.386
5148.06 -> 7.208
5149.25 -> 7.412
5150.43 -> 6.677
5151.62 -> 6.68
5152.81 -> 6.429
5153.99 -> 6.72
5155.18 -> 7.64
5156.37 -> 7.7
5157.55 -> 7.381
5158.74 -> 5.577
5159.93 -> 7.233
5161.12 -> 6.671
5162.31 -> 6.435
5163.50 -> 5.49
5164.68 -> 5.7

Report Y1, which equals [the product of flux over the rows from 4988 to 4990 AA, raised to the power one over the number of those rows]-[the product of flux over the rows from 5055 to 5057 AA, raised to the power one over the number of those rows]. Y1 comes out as 0.1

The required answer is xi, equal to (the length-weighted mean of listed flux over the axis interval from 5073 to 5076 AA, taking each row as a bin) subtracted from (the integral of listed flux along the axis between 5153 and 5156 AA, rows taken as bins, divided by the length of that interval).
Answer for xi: 1.76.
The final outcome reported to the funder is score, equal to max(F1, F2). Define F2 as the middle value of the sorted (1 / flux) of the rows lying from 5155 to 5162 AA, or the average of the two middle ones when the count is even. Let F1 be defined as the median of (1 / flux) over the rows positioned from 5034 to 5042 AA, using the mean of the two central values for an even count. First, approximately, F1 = 0.155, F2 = 0.137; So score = 0.155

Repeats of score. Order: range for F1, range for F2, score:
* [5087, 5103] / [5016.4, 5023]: 0.139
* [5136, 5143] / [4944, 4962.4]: 0.141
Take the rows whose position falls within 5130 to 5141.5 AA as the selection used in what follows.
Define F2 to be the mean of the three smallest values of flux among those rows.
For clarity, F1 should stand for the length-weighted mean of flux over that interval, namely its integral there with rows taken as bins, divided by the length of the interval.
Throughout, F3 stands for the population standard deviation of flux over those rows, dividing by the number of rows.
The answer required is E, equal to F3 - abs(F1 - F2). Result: -0.10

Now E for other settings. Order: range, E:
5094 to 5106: -0.09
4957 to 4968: -0.23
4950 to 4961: -0.24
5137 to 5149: -0.04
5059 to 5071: -0.35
